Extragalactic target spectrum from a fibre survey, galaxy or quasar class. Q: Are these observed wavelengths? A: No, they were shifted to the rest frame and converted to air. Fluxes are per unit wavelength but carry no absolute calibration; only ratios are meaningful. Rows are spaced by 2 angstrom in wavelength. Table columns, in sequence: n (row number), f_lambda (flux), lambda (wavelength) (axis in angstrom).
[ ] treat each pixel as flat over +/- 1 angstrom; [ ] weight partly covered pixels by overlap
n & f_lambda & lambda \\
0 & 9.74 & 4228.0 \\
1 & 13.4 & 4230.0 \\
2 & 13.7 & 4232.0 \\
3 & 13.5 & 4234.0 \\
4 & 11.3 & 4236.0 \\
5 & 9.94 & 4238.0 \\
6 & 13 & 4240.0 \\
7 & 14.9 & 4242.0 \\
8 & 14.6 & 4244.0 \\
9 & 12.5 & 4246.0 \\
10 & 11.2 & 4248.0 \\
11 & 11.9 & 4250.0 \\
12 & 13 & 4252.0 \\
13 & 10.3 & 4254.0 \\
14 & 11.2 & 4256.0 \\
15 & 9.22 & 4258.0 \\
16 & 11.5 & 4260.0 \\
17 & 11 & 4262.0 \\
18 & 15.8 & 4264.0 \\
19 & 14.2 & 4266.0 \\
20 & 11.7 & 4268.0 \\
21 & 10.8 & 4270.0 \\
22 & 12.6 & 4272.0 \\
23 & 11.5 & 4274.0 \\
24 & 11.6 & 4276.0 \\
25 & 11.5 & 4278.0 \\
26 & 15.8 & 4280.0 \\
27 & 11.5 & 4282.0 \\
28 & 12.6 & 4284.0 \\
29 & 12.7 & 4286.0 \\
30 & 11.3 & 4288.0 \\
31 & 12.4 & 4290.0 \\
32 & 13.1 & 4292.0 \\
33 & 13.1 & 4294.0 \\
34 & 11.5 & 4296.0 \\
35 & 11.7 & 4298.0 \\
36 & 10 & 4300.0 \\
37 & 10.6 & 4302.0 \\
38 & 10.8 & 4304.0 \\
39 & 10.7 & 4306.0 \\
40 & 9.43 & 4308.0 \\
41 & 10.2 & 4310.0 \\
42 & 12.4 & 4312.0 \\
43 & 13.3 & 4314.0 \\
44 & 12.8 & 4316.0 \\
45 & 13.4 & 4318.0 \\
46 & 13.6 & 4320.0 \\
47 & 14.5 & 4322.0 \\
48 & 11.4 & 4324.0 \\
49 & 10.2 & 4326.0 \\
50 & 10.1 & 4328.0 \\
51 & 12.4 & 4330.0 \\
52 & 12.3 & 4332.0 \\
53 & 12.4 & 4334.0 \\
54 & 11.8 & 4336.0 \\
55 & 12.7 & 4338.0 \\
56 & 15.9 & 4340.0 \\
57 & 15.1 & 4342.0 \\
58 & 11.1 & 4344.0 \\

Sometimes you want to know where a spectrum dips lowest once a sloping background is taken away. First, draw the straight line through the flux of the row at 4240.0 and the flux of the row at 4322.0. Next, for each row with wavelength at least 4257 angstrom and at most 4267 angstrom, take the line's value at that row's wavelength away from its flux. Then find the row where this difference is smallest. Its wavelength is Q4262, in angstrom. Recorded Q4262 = 4258.0 angstrom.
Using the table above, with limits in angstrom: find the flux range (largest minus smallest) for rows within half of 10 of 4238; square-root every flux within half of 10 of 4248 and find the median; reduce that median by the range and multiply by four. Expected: -5.7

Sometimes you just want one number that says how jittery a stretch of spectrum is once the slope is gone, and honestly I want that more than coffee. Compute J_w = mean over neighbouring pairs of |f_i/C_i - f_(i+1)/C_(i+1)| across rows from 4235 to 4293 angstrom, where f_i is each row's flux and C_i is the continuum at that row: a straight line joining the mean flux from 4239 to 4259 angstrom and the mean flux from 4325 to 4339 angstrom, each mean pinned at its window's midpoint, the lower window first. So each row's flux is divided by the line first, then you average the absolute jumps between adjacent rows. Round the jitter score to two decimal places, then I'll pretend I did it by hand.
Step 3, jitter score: 0.14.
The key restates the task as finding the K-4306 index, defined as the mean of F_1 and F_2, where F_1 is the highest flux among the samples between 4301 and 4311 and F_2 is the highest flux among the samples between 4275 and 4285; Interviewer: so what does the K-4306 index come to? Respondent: 13.3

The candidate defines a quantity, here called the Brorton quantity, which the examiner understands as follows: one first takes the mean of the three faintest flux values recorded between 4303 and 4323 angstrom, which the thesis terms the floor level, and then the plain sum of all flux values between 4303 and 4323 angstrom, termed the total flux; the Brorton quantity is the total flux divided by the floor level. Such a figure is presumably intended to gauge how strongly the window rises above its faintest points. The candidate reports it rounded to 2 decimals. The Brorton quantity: 11.98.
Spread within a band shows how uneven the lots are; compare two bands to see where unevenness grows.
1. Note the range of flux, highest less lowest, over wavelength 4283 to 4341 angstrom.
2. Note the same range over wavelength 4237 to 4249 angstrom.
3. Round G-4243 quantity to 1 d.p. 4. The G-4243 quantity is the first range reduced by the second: 1.5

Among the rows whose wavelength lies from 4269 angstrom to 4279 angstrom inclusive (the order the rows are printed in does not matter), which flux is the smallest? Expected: 10.8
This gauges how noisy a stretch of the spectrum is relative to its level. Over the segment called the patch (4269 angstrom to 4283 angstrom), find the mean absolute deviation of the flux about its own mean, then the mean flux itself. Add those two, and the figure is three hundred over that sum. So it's 22.5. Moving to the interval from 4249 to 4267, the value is 22.1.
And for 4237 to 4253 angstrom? 21.6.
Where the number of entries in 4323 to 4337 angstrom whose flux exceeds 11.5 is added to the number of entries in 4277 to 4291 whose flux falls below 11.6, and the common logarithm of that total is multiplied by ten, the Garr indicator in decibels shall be 8.5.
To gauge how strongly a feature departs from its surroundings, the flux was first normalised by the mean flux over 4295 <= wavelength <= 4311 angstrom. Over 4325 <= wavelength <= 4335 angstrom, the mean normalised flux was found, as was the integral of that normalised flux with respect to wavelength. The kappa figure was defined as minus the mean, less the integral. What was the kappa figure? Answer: -11.9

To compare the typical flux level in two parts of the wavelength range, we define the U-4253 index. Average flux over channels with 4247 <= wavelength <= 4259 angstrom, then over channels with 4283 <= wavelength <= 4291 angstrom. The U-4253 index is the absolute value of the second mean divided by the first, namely 1.10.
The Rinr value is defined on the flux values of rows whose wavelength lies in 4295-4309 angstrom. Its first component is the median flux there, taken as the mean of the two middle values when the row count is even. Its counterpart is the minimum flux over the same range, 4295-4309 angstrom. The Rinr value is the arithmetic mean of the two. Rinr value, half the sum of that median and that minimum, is 10.1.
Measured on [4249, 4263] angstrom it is 10.2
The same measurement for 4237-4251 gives 11.2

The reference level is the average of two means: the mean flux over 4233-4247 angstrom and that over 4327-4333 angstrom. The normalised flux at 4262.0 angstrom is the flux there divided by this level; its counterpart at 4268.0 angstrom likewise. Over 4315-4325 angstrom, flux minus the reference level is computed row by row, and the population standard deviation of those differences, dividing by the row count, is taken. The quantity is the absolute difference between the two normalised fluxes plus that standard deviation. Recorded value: 1.08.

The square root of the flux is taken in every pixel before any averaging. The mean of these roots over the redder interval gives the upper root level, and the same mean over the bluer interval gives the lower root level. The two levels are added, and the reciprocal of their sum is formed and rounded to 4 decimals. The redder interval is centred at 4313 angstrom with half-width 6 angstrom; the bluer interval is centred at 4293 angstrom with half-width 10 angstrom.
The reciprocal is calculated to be 0.1451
